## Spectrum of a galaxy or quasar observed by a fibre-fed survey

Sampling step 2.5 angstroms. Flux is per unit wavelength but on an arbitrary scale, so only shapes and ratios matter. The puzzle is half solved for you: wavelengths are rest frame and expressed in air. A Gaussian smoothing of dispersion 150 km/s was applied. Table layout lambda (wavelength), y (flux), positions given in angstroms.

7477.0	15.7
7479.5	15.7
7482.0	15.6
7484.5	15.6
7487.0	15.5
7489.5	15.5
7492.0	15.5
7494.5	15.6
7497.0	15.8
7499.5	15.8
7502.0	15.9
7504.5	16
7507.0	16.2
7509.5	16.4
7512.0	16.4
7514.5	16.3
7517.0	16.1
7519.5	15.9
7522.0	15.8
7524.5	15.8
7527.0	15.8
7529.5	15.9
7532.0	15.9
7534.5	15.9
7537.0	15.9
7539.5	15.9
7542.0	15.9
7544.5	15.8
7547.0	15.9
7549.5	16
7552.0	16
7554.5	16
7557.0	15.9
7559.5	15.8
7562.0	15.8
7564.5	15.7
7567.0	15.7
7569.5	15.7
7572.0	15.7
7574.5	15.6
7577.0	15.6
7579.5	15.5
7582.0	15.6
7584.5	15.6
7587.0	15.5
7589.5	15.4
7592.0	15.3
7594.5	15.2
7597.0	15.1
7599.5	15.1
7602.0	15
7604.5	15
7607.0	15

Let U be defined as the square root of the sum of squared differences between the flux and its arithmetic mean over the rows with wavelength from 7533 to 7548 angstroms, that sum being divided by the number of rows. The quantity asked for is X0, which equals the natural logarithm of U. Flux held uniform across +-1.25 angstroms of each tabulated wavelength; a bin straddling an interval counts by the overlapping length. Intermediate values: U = 0.04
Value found -3.3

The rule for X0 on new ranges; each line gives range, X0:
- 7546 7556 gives -3.1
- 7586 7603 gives -1.8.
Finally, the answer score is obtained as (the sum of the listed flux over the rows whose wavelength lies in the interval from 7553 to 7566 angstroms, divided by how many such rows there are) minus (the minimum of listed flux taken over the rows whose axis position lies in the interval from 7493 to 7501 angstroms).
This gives 0.24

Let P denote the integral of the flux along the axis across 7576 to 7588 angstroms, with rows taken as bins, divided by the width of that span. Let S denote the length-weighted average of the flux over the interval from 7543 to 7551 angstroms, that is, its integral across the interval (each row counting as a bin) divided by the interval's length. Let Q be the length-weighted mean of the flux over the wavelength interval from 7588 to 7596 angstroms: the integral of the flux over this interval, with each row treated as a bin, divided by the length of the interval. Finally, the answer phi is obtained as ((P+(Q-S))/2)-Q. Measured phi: -7.82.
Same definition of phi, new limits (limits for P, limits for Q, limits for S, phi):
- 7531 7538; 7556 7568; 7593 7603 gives -7.49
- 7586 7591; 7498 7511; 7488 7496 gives -8.08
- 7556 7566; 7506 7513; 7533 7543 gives -8.22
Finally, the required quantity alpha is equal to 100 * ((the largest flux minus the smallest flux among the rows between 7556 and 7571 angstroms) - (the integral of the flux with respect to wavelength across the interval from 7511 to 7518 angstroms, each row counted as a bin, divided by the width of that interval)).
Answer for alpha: -1607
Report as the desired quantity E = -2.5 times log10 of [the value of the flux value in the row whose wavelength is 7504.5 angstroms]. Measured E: -3.01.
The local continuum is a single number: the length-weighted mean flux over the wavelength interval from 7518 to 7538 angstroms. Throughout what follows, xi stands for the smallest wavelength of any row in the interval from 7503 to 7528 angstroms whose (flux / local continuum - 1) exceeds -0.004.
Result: 7504.5 angstroms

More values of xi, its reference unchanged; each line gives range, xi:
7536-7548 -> 7537.0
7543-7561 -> 7547.0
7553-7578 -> 7554.5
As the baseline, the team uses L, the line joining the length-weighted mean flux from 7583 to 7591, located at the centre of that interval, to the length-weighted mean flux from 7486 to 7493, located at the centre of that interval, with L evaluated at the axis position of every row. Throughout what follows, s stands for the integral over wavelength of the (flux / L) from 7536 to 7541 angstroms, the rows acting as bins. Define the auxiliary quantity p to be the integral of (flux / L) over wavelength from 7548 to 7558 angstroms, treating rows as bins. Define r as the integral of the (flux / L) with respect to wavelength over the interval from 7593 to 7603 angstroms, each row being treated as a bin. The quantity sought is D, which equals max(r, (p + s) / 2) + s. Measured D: 15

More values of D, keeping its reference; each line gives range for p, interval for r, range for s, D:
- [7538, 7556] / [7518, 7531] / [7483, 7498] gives 32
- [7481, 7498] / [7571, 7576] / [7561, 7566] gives 16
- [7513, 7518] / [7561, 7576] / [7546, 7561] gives 31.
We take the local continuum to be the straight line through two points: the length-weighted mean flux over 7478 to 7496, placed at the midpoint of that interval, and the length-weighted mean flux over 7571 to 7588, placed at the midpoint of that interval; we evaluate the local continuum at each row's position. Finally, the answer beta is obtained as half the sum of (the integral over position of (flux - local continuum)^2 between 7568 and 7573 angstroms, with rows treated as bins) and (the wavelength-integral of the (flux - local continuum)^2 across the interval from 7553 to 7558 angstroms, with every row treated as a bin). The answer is 0.39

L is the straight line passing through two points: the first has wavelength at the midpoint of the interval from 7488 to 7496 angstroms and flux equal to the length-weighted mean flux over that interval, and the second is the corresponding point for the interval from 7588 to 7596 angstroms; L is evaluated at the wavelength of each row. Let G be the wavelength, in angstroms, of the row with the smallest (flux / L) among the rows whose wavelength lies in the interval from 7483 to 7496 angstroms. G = 7487.0 angstroms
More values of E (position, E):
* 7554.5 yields -3.01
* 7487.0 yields -2.98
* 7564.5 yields -2.99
